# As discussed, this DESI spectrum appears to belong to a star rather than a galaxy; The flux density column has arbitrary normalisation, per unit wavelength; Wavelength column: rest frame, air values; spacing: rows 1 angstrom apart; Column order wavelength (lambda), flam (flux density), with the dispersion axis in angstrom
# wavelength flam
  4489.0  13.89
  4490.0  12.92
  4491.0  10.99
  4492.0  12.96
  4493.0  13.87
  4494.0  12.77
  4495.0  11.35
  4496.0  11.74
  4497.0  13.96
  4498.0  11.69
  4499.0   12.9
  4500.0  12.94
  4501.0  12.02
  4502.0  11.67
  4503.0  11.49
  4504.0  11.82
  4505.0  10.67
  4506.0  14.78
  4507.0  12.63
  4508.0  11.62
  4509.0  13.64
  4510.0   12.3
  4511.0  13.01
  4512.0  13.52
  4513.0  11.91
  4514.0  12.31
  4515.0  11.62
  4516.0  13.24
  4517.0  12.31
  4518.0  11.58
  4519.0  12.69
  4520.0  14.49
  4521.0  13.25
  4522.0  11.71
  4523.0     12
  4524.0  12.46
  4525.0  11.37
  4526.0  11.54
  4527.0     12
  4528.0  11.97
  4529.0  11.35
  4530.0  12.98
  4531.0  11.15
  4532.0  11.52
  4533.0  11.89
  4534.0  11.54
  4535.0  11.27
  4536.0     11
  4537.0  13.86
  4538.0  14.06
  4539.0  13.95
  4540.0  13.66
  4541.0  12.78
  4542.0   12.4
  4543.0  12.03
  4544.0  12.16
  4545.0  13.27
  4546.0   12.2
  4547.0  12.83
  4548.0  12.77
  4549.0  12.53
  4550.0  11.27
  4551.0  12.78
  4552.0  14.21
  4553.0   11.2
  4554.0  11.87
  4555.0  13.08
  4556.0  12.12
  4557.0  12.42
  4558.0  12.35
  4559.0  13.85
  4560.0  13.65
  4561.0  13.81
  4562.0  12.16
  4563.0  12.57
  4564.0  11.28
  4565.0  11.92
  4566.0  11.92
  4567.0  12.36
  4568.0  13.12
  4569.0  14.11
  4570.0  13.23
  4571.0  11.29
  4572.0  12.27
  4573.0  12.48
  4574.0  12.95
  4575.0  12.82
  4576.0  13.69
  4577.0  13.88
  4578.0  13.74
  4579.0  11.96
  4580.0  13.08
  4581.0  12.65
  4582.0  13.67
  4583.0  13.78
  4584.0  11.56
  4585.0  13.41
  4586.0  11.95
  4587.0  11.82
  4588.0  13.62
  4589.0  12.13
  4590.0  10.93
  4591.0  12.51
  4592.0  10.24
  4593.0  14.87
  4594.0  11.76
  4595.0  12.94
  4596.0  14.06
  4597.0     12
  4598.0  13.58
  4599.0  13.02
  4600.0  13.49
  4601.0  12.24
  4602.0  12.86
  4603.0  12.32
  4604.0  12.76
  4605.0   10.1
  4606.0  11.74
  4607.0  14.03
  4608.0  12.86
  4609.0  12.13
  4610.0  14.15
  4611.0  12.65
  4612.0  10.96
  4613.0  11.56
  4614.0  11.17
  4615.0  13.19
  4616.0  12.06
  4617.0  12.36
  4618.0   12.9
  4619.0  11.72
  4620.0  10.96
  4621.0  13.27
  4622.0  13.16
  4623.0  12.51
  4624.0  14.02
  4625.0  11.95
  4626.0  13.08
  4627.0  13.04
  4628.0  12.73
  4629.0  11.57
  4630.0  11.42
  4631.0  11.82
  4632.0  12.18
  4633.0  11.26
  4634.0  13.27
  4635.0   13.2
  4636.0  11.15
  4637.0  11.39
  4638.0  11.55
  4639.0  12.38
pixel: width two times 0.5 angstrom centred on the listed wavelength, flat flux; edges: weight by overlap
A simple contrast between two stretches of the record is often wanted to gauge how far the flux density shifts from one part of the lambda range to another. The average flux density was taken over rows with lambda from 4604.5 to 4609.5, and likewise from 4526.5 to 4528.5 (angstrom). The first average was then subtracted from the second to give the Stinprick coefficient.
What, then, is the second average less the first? -0.19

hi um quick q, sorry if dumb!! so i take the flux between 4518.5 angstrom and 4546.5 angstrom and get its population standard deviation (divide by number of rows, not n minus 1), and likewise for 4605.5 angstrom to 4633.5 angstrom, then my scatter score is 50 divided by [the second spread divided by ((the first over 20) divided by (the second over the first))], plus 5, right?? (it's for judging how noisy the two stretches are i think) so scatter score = 7.85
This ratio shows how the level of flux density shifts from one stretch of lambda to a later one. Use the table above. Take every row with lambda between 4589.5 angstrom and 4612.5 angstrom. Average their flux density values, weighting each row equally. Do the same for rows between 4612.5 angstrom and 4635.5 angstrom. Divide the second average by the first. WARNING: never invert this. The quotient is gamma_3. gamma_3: 0.99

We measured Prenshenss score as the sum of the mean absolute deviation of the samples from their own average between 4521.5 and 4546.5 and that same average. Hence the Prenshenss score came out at 13.0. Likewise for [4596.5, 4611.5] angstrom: 13.4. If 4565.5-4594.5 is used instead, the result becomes 13.5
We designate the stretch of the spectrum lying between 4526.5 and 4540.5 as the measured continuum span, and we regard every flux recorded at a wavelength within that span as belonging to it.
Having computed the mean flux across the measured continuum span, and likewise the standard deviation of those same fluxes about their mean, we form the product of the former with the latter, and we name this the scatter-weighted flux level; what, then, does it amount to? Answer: 14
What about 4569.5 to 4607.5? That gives 13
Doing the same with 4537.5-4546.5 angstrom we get 10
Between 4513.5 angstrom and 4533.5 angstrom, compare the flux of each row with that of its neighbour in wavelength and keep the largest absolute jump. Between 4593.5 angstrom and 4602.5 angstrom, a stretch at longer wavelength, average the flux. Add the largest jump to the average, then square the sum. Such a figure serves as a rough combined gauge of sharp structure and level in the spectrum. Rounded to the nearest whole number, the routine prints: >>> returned 216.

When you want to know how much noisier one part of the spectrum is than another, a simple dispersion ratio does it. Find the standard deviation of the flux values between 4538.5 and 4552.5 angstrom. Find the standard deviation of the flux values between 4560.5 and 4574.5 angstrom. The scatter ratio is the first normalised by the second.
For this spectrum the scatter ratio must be 0.94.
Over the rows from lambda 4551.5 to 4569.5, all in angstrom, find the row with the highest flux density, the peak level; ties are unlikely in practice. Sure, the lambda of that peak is 4552.0 angstrom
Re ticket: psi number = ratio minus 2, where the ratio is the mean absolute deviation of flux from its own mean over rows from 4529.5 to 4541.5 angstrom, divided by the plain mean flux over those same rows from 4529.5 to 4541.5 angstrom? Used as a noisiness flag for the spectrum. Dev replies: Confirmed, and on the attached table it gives -1.914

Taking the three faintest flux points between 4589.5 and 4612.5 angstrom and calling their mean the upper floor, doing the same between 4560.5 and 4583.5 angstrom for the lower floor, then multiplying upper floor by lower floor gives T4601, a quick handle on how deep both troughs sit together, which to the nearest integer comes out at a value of 120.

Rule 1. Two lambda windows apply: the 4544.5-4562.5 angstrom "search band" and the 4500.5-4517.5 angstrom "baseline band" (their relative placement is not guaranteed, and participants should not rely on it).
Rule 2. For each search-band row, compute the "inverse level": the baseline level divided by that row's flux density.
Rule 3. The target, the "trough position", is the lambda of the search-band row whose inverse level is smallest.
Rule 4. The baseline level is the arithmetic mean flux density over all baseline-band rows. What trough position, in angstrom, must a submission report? 4552.0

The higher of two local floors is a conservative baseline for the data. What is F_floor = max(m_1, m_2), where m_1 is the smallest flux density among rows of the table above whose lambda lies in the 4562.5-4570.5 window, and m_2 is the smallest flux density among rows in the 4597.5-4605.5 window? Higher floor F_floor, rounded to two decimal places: 11.28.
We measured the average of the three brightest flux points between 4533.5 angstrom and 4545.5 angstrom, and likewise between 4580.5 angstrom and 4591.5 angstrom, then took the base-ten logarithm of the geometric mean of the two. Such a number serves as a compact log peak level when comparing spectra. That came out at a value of 1.14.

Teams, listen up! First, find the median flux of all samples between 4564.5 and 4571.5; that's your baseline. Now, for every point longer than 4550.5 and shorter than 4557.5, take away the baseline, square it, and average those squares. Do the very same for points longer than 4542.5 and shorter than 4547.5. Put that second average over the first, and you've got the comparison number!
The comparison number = 0.30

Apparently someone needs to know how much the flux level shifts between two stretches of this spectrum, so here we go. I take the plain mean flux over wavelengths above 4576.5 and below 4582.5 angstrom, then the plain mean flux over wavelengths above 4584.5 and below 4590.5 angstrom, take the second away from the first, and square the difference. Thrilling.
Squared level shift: 0.7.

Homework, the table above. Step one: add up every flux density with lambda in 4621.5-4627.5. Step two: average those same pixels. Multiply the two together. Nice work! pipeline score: 1008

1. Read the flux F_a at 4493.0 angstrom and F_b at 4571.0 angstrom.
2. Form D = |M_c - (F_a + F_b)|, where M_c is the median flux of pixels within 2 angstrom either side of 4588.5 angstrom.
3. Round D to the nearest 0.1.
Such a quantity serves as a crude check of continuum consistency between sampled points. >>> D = 13.2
